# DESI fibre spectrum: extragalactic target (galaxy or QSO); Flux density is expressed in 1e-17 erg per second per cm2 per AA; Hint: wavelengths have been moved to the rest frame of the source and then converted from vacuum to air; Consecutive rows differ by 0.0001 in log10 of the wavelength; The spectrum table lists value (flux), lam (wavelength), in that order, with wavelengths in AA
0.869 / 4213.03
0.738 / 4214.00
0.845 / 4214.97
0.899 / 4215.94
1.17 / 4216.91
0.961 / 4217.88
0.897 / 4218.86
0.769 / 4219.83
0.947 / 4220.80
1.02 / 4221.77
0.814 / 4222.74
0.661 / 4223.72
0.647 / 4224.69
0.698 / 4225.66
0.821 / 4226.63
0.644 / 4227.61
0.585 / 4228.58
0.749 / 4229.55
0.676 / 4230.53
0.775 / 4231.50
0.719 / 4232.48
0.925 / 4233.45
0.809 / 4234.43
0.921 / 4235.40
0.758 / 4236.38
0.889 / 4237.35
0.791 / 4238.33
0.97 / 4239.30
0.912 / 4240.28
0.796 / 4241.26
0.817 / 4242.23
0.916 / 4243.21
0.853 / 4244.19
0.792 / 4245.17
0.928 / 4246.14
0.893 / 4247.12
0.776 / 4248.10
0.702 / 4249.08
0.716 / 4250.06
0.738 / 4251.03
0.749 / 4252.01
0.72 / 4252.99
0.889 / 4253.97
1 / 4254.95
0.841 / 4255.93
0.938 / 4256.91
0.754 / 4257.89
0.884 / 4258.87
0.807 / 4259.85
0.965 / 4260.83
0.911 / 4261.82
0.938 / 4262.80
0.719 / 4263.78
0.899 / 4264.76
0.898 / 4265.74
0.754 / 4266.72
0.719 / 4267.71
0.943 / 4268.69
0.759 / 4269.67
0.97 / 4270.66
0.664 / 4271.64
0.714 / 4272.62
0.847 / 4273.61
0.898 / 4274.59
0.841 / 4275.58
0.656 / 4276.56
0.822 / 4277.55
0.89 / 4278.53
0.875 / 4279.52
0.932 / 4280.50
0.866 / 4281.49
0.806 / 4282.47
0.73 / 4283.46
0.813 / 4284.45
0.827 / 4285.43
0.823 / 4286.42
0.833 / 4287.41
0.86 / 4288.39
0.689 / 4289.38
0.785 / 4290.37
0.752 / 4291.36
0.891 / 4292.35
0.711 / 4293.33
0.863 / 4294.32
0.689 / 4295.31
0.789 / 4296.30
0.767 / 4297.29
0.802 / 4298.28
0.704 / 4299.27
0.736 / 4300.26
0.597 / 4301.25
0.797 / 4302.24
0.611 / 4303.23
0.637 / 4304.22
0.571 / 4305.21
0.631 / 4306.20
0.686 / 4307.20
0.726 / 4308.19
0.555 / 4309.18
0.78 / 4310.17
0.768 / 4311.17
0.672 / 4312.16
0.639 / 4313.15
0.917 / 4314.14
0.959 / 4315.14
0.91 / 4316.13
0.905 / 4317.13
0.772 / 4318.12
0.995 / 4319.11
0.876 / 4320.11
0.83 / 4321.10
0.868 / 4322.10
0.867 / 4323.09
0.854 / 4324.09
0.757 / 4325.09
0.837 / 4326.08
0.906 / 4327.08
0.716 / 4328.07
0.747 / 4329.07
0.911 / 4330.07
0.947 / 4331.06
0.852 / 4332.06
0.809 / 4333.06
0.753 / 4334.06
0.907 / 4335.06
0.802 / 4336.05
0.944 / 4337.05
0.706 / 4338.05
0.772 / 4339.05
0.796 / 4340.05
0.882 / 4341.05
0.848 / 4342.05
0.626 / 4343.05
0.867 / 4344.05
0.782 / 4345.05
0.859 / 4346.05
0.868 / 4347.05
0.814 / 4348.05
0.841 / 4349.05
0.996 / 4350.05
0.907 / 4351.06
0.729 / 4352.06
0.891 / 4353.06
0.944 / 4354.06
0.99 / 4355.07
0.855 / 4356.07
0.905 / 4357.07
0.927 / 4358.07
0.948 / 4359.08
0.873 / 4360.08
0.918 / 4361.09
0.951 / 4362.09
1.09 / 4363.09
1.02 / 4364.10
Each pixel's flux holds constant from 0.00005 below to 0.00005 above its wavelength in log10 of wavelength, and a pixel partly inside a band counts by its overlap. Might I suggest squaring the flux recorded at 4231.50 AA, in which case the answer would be 0.60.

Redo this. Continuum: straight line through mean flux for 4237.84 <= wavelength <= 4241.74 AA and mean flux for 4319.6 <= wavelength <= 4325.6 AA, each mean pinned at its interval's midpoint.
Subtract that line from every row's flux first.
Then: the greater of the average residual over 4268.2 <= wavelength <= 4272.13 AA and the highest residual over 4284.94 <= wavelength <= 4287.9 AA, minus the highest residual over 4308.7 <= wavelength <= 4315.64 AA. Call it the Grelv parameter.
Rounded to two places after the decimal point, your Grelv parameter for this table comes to -0.13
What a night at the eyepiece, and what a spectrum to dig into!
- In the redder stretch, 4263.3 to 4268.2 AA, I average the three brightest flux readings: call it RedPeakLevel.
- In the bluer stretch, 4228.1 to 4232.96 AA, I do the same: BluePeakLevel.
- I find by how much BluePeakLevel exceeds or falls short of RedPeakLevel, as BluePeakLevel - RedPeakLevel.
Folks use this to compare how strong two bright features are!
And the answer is -0.10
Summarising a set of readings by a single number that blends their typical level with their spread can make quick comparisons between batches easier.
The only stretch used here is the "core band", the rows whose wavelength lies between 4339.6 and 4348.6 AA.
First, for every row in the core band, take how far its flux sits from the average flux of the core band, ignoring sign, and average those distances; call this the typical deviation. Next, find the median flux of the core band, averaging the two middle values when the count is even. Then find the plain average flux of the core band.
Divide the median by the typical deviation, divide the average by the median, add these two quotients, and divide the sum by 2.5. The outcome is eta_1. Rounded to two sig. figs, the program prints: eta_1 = 6.6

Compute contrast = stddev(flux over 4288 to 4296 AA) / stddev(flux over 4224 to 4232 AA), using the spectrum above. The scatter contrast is 1.06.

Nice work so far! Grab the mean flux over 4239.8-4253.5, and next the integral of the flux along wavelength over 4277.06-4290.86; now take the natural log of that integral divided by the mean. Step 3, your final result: 2.65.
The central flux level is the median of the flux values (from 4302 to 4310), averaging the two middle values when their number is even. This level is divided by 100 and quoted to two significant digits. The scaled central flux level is 0.0063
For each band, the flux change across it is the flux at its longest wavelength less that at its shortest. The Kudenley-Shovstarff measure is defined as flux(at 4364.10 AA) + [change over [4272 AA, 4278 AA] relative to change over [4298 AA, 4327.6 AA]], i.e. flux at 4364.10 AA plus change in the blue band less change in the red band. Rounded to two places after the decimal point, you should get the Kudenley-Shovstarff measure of 1.02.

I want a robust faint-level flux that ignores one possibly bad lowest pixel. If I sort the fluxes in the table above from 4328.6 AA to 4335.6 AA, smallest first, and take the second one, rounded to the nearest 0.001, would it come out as 0.753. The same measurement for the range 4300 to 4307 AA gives 0.597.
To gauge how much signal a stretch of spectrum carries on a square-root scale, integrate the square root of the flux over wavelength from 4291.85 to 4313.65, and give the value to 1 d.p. 18.3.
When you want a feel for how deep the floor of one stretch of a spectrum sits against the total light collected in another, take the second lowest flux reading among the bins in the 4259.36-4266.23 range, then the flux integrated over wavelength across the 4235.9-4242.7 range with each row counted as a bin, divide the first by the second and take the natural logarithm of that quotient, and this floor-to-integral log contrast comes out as -1.97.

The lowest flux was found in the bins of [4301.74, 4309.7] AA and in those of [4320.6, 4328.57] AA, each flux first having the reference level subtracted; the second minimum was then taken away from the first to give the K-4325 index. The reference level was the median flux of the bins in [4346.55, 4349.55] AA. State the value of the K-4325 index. -0.16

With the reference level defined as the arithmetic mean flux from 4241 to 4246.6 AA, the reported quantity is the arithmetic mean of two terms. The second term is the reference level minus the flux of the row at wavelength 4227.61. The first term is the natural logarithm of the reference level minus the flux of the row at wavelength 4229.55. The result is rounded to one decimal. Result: -1.0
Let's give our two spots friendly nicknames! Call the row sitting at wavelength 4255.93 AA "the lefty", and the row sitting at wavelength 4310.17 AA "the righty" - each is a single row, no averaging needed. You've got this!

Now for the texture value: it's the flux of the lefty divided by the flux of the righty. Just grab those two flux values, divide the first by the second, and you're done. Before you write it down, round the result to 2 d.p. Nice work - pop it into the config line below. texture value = 1.08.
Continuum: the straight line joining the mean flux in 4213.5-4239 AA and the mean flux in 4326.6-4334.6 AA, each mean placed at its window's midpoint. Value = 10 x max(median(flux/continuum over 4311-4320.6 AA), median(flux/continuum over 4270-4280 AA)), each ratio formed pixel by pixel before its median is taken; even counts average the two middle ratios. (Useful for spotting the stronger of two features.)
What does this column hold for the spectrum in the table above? 10.8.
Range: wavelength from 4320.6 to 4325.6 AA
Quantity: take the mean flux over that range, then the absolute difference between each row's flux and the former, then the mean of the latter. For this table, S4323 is 0.033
